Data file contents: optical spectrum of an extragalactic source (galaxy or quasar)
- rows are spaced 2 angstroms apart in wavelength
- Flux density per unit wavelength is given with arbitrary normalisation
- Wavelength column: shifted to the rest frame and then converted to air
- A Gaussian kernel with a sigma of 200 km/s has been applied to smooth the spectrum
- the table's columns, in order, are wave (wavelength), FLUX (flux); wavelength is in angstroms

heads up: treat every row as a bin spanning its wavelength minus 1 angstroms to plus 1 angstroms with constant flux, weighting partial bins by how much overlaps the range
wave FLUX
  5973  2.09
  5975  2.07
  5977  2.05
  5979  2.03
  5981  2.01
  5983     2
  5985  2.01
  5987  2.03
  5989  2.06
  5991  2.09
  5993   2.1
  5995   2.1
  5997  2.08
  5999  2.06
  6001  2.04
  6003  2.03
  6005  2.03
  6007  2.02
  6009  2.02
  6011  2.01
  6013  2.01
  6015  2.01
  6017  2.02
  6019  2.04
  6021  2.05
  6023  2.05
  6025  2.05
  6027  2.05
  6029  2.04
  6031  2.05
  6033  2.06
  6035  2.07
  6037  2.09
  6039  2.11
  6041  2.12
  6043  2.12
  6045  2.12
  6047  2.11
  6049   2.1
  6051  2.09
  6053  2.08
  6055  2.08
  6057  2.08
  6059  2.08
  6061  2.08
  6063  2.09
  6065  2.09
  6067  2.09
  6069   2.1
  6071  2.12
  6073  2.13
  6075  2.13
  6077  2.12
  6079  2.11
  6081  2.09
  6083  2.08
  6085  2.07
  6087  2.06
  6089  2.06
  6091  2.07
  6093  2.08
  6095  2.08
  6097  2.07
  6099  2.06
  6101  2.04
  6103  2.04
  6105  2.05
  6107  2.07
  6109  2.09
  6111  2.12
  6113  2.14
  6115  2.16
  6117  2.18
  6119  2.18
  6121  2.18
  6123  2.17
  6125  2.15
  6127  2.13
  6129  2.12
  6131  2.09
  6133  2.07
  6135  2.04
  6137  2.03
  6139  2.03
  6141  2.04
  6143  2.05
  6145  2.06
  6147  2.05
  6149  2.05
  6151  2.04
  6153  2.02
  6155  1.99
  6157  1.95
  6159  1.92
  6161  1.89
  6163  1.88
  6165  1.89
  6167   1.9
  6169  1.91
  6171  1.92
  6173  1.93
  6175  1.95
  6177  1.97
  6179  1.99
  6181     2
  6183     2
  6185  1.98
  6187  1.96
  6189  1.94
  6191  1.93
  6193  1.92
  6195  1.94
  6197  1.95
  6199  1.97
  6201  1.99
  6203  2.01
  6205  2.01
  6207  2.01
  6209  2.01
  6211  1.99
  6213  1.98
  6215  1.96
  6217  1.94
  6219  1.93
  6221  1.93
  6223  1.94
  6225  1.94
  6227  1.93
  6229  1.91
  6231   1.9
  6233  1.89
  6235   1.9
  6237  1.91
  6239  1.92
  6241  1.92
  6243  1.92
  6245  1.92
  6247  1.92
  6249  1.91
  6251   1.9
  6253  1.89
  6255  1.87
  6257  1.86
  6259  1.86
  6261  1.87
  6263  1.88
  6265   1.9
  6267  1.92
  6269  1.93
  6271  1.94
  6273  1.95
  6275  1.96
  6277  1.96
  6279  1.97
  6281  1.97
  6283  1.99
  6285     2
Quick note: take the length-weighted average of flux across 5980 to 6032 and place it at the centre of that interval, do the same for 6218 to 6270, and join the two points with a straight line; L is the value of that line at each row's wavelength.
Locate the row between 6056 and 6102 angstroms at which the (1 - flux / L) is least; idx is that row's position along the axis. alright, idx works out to 6075 angstroms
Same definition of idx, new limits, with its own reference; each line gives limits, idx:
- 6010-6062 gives 6045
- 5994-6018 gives 5995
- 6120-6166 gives 6121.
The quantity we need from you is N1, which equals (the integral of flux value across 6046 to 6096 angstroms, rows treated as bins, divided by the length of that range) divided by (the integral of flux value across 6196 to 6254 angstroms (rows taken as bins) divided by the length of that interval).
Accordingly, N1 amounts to 1.08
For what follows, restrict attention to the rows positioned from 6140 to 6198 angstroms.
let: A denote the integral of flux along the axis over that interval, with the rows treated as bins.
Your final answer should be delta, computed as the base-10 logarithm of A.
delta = 2.1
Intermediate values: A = 114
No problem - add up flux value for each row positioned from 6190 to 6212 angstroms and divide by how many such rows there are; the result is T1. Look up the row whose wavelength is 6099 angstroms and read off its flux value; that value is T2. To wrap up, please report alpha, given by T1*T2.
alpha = 4.07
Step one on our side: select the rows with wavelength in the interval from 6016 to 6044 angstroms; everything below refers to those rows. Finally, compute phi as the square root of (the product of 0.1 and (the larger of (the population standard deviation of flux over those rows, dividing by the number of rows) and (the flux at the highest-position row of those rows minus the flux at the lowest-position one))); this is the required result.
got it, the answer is 0.100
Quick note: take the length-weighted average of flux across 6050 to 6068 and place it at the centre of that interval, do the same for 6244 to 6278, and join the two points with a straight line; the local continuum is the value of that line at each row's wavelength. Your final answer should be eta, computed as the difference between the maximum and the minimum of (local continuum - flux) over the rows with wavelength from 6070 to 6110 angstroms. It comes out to 0.07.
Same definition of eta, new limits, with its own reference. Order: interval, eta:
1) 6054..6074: 0.07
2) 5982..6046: 0.17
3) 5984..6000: 0.10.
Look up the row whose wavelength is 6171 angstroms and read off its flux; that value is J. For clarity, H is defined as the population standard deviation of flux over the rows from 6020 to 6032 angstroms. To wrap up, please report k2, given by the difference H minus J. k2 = -1.92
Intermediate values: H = 0.004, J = 1.92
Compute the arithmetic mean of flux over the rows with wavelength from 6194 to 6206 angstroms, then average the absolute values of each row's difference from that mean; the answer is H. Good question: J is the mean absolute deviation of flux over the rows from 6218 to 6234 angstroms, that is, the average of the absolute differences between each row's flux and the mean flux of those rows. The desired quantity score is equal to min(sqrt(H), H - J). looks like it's 0.009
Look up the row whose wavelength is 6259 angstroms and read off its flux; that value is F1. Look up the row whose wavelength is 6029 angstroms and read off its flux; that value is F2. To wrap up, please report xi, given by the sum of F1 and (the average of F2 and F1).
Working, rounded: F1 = 1.86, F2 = 2.04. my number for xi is 3.81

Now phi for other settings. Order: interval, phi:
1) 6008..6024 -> 0.055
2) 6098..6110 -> 0.055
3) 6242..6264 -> 0.048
